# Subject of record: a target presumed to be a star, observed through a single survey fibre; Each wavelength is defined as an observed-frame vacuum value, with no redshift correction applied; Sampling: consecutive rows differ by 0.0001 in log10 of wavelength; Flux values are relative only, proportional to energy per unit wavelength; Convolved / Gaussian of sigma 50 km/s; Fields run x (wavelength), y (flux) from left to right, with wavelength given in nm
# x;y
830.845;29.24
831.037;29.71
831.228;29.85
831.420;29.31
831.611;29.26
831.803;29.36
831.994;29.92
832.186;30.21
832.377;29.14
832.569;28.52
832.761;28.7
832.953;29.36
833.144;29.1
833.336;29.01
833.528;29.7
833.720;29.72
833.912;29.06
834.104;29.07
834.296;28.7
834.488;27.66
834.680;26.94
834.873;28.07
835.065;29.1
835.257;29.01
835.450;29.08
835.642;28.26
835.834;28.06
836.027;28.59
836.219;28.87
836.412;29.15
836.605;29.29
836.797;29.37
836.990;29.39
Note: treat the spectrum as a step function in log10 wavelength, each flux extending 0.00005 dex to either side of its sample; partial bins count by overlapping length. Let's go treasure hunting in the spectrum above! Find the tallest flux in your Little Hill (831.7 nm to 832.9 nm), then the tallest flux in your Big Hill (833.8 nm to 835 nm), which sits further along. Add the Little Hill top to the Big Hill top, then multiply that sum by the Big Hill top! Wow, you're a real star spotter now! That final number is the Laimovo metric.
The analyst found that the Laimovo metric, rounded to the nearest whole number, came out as 1723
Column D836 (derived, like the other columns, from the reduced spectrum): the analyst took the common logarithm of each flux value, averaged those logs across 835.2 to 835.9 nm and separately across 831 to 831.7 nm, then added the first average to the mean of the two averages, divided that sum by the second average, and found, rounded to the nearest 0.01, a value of 1.99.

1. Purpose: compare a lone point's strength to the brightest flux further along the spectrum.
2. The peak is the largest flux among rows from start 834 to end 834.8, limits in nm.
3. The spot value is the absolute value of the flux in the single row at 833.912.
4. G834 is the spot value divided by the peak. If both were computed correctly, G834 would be 1.00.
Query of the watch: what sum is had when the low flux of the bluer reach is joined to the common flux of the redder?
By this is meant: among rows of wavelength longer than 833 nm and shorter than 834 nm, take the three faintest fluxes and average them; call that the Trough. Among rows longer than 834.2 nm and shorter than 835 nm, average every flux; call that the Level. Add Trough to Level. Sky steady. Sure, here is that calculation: 56.9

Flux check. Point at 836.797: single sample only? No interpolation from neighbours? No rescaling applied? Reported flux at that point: 29.37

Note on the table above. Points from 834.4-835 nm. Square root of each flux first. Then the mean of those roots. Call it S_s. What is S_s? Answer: 5.25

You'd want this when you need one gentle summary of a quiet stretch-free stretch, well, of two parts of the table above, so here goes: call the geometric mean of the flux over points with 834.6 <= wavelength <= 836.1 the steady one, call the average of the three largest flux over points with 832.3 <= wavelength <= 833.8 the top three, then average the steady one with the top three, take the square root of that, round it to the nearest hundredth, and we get 5.38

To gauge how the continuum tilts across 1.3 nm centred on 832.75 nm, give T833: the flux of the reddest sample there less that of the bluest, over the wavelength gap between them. -1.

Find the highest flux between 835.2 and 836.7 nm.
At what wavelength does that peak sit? 836.605 nm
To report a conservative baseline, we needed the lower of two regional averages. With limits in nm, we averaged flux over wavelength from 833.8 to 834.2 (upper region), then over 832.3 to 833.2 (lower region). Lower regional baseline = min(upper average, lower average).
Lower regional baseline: 29.0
